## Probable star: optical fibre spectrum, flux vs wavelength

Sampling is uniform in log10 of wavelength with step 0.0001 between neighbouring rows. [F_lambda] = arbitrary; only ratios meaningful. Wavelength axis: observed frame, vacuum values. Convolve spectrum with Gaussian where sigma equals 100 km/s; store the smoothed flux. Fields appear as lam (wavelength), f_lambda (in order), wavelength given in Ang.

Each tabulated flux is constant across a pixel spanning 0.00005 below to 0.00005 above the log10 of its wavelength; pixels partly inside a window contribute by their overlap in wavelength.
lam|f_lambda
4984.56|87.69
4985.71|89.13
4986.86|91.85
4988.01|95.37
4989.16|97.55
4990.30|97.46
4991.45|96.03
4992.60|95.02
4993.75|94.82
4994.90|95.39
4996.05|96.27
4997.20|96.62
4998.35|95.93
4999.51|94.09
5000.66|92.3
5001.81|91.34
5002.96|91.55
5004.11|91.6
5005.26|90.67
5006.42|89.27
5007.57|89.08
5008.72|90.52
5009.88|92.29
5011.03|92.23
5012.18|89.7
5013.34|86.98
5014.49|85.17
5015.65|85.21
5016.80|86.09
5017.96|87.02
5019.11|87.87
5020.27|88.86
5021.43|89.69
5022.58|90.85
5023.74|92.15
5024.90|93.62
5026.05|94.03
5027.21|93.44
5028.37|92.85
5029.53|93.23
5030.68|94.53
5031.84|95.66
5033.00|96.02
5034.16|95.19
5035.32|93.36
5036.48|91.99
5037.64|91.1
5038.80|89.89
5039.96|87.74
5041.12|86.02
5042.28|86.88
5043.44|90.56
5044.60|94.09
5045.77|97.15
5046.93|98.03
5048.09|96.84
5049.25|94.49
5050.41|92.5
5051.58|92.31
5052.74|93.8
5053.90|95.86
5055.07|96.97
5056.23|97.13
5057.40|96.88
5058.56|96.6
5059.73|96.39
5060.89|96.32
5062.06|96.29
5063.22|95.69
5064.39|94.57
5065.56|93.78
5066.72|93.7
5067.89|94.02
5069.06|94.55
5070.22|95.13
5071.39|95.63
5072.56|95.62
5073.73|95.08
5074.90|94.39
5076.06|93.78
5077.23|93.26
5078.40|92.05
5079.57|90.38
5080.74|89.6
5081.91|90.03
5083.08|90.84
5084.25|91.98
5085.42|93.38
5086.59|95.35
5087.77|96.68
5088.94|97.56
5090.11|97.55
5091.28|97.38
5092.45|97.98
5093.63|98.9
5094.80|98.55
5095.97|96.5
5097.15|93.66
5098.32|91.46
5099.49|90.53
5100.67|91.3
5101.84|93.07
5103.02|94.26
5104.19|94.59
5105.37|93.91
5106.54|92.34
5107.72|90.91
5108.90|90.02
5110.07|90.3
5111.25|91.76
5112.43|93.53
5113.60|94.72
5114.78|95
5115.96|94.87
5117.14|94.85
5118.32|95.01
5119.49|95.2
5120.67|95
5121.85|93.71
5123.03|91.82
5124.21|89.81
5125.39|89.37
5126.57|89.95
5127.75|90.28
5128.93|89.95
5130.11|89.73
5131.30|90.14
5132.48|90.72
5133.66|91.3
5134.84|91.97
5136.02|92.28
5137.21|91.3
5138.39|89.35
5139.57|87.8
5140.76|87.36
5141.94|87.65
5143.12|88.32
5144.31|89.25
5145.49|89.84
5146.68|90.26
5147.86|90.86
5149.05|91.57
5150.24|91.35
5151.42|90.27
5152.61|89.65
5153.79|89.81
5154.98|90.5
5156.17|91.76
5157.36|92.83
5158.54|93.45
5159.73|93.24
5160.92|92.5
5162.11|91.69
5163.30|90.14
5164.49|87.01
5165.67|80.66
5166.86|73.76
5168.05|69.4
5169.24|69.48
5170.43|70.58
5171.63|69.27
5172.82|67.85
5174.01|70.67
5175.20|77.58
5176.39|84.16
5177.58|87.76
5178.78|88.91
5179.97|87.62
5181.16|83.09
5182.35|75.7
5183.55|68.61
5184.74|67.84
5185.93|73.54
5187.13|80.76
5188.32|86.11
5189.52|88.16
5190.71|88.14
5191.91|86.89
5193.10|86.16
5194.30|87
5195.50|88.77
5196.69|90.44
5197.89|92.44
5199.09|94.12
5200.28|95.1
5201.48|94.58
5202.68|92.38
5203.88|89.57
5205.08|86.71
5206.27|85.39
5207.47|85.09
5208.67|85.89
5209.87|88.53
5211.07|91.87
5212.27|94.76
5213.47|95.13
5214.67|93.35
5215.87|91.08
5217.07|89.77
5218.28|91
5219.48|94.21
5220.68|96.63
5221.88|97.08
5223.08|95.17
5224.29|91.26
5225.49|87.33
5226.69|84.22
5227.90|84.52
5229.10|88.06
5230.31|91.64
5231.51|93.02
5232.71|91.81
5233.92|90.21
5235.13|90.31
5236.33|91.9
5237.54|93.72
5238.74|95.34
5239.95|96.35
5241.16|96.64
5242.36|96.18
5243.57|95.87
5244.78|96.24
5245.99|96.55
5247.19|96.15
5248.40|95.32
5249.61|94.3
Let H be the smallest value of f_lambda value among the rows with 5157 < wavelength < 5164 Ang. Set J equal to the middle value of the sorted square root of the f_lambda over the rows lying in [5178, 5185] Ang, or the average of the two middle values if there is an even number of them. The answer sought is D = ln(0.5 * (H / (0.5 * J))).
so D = 2.314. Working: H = 90.14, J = 8.91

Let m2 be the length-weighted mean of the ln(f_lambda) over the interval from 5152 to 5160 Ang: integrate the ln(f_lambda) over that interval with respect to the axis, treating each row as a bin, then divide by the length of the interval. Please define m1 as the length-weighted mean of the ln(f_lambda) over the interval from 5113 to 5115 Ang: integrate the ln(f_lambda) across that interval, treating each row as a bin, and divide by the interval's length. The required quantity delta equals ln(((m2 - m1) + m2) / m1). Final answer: -0.021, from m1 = 4.56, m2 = 4.52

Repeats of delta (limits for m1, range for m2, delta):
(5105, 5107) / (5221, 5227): -0.012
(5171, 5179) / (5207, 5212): 0.063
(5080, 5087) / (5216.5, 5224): 0.007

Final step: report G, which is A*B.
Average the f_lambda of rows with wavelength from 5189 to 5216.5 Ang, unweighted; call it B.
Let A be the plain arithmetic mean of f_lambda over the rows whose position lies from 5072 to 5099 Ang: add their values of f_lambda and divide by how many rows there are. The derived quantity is 8505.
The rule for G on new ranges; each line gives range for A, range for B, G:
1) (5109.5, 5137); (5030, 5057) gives 8614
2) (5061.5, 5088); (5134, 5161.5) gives 8489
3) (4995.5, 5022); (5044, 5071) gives 8625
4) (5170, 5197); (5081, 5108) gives 7607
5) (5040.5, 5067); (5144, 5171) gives 8214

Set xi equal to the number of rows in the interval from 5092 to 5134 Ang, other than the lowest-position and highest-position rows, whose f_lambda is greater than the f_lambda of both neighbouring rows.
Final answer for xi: 5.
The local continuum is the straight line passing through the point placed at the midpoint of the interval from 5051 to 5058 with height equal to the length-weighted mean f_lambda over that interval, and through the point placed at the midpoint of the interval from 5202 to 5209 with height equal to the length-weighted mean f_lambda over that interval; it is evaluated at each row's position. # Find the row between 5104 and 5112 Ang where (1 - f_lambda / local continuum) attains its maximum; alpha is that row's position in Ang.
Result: 5108.90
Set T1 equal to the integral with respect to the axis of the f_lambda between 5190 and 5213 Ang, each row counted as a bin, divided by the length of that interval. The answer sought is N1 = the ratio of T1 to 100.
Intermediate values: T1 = 89.7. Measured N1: 0.90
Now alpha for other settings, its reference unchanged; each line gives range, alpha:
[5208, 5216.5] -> 5208.67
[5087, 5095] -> 5087.77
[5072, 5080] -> 5079.57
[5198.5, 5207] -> 5206.27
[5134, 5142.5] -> 5140.76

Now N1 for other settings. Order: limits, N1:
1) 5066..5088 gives 0.93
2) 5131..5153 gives 0.90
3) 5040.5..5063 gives 0.95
